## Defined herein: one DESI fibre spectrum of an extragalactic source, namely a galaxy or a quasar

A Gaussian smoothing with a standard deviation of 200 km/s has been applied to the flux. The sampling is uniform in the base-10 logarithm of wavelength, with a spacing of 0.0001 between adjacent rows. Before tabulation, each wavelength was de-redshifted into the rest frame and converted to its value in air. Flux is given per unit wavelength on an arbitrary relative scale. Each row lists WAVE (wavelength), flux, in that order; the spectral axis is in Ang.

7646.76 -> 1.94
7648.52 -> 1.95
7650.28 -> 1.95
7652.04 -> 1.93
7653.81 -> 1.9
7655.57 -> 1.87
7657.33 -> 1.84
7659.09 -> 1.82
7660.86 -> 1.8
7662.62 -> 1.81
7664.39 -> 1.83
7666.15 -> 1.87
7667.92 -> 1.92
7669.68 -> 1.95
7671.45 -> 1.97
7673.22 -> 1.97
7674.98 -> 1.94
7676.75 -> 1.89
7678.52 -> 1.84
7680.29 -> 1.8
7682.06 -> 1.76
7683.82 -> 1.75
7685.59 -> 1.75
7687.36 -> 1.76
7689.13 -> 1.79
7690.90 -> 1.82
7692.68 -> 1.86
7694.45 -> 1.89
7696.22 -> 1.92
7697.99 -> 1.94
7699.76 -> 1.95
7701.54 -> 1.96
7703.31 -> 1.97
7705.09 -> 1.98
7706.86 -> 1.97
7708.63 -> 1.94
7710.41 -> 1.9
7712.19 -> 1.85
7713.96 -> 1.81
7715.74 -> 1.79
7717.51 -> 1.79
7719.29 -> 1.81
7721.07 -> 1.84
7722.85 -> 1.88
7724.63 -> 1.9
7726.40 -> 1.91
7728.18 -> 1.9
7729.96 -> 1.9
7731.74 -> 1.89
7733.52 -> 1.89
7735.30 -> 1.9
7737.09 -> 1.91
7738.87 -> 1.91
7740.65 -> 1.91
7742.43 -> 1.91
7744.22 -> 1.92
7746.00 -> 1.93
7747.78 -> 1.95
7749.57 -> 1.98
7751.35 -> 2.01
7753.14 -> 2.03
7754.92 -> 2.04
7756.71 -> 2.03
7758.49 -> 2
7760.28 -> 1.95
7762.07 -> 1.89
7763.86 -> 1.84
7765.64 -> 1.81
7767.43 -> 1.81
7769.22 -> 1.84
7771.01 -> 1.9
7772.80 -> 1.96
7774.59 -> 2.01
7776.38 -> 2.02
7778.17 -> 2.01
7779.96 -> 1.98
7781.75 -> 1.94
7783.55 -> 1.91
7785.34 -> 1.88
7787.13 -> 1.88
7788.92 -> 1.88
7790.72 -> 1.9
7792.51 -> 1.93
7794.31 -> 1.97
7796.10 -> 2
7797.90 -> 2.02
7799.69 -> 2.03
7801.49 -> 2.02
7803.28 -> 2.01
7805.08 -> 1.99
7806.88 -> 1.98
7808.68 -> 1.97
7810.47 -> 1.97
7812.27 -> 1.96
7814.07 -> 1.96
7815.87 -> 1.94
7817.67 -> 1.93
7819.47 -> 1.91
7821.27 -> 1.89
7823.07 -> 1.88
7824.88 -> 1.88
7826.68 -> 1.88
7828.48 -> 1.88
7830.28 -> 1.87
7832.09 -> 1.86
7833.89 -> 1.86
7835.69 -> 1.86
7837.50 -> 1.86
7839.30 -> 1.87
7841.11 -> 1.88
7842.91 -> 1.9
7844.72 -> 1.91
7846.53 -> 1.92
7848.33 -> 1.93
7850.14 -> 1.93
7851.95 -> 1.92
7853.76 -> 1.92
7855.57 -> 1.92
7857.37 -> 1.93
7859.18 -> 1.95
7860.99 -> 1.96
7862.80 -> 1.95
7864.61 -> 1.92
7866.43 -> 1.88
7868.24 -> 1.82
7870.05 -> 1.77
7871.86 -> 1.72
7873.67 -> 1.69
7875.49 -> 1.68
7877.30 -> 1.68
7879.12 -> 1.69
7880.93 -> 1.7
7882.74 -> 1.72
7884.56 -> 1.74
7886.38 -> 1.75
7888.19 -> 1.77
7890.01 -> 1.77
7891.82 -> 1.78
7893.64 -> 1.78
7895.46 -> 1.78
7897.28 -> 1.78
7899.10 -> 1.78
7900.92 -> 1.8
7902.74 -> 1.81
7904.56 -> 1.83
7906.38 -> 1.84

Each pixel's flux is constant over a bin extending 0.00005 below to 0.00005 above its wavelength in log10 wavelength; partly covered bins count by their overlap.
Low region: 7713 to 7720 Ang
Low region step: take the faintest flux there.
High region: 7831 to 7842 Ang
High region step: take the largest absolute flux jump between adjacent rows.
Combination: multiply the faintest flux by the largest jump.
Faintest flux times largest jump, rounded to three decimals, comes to 0.018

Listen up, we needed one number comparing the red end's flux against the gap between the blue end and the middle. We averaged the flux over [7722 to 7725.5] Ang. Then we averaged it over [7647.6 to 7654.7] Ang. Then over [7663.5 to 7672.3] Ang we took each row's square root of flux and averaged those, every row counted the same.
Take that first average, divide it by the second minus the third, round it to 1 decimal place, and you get 3.4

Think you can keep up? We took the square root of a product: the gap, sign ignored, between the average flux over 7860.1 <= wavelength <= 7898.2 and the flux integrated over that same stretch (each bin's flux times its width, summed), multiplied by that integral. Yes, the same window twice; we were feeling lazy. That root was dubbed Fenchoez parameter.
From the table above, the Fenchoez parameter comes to 67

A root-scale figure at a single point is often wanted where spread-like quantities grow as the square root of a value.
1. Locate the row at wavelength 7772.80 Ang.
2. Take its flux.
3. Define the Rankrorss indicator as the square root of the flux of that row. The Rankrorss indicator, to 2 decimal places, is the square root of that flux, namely 1.40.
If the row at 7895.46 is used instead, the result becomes 1.33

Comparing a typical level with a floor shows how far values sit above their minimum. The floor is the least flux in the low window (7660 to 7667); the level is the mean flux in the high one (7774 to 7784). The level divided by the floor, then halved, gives 0.55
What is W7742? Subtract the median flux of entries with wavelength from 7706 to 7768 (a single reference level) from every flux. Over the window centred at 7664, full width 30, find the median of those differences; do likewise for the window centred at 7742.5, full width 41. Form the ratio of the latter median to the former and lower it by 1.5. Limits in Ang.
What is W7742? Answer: -2.5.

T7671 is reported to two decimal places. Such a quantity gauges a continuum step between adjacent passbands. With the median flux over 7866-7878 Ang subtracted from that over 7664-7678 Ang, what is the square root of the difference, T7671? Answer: 0.46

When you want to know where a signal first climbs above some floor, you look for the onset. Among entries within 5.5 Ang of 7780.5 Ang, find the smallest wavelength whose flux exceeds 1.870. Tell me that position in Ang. 7776.38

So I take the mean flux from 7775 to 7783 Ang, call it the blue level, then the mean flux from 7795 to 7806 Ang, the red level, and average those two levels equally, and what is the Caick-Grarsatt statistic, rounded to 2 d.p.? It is 2.00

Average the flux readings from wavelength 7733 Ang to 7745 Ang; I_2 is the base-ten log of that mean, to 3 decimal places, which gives 0.280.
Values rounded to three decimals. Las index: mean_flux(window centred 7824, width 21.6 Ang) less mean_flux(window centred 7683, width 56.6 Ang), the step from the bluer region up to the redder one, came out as 0.019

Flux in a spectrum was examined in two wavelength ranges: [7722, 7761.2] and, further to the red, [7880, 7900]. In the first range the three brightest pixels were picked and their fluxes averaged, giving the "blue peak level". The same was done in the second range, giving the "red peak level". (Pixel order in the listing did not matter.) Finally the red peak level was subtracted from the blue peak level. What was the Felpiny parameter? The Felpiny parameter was 0.25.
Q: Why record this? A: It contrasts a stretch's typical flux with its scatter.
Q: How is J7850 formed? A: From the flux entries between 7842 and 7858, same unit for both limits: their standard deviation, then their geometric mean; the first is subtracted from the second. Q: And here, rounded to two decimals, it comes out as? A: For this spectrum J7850 1.91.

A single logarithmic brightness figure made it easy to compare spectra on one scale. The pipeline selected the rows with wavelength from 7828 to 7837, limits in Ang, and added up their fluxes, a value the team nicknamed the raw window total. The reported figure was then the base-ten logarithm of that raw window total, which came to 0.97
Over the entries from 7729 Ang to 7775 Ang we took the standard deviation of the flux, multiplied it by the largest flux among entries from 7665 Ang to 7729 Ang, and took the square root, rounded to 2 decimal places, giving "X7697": 0.36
